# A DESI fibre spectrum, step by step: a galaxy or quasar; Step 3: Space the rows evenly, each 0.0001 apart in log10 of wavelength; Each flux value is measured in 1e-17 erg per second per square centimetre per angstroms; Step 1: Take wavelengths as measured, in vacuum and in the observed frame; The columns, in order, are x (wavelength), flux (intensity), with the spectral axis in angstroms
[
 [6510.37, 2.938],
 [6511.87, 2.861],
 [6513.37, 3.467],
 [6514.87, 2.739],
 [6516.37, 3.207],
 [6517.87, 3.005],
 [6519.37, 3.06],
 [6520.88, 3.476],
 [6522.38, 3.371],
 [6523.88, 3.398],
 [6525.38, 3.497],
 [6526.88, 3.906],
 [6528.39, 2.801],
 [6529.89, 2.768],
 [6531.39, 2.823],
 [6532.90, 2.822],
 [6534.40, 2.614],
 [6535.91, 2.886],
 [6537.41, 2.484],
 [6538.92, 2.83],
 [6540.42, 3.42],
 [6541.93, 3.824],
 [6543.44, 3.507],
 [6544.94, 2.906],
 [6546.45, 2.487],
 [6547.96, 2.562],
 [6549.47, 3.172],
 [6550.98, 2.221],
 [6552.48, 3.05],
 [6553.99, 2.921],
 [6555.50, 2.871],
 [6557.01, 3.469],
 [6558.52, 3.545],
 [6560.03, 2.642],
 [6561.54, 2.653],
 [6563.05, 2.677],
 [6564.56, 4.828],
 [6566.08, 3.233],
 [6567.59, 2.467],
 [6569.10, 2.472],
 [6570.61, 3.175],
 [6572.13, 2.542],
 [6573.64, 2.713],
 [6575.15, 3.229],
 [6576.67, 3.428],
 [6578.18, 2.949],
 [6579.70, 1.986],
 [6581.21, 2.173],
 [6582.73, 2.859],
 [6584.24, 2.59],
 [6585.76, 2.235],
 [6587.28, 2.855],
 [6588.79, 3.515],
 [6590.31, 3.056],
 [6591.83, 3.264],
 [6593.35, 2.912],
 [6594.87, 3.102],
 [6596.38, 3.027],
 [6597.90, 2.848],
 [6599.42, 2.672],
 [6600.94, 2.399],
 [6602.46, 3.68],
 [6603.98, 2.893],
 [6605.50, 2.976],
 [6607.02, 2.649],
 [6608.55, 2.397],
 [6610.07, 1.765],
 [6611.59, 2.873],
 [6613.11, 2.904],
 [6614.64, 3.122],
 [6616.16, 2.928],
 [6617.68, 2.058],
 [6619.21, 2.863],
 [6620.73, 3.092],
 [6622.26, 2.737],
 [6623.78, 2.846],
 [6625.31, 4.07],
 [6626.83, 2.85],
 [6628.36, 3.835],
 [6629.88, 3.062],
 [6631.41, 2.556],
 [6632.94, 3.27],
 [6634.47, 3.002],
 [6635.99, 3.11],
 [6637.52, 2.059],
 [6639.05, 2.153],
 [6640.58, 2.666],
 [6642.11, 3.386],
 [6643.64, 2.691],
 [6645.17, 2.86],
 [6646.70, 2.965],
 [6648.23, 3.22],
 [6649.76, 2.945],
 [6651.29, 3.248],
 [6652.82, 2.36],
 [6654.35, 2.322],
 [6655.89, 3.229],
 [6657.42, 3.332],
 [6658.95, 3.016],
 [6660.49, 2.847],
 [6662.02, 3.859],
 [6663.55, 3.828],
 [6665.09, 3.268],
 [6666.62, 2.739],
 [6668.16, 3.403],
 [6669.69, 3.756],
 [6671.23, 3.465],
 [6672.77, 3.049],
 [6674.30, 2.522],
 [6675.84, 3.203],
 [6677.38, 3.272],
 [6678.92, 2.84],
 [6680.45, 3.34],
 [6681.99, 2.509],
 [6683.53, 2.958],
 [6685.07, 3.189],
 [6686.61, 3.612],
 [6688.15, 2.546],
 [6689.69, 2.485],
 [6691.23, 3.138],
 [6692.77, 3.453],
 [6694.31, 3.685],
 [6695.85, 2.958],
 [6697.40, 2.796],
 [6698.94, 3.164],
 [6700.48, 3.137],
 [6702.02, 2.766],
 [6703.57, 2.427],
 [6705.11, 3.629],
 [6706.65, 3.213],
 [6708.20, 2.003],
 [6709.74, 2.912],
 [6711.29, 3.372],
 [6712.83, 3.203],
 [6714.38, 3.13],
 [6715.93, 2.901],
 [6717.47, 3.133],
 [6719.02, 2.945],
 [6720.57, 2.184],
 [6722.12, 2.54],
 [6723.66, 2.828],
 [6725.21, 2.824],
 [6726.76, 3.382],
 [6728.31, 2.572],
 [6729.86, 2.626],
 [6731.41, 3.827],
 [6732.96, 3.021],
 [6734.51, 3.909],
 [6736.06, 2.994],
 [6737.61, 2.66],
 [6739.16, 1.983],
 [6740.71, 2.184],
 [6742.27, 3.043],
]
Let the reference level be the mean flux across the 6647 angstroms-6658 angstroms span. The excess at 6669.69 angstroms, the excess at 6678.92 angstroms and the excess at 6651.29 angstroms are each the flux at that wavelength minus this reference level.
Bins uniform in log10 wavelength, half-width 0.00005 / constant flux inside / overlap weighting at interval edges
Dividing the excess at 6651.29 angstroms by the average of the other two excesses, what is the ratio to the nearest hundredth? 0.86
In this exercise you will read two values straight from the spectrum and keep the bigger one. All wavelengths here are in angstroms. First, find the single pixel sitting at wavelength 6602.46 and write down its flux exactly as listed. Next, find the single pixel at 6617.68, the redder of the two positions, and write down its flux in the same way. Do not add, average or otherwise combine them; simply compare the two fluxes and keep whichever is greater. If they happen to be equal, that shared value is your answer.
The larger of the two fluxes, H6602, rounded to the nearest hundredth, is 3.68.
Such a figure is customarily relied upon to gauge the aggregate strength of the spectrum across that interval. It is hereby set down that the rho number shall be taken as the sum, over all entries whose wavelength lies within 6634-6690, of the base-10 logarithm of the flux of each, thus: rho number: 18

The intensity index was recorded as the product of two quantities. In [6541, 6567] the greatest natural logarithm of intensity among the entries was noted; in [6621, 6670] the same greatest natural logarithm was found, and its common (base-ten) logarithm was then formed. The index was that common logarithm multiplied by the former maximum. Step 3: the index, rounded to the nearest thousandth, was 0.232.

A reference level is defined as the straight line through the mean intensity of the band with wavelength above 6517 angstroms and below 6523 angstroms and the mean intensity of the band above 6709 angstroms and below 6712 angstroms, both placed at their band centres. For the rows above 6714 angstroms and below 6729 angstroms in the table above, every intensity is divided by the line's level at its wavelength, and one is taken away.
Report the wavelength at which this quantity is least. 6720.57 angstroms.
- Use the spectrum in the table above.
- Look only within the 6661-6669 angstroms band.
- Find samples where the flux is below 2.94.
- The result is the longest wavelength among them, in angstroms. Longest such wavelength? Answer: 6666.62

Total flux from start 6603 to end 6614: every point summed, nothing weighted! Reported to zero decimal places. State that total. 18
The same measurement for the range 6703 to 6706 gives 6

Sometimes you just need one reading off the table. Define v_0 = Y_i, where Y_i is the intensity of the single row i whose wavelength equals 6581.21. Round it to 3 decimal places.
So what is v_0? 2.173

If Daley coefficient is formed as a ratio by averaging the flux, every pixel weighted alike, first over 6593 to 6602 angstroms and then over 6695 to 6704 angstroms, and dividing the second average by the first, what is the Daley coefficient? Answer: 1.02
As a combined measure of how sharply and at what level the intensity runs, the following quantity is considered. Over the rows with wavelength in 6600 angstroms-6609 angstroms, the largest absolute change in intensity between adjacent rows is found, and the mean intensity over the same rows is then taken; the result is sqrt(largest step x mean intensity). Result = 1.9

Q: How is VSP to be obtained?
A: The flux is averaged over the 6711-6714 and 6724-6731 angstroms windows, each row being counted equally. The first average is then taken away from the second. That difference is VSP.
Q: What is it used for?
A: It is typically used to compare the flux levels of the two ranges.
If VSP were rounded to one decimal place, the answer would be -0.4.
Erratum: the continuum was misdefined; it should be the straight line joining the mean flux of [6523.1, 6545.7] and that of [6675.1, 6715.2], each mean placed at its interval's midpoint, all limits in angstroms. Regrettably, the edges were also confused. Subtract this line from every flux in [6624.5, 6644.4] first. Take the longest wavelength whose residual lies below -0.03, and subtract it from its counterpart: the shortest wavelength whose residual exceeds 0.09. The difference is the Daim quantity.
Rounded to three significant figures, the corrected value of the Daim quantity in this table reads -18.3 angstroms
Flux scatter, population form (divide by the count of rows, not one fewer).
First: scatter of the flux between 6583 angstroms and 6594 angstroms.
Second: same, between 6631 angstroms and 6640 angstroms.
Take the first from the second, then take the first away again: -0.32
